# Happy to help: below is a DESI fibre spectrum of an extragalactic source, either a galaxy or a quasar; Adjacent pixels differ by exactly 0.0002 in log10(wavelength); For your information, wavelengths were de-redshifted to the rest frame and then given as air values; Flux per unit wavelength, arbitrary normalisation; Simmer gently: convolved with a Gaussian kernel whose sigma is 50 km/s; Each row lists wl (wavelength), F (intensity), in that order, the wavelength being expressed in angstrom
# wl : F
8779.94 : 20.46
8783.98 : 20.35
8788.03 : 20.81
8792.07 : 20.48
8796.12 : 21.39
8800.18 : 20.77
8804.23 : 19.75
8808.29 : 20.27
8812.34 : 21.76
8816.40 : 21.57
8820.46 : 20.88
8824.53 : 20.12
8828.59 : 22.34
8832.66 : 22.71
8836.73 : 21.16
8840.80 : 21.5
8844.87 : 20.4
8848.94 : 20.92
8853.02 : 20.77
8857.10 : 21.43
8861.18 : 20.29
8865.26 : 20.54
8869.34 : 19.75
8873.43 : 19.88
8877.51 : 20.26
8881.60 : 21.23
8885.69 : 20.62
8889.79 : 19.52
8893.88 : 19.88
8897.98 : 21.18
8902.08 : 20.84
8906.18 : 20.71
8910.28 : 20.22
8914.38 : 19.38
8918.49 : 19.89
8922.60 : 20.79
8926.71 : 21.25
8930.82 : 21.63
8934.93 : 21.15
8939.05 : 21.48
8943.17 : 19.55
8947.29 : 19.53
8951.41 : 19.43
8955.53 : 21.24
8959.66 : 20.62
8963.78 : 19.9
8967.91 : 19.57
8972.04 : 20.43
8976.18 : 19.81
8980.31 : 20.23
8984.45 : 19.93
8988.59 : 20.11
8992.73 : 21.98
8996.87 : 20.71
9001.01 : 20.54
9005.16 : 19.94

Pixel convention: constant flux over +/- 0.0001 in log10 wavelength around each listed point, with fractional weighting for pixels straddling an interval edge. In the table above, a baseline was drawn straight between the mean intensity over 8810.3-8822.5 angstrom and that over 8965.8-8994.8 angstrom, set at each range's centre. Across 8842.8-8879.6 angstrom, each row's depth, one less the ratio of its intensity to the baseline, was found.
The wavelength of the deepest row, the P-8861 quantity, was 8869.34 angstrom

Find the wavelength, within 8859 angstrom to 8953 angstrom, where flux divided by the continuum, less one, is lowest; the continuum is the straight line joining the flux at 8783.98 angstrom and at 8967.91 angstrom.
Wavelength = 8914.38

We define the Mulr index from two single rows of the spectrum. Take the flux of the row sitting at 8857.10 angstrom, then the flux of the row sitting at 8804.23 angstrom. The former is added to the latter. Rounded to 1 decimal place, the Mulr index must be 41.2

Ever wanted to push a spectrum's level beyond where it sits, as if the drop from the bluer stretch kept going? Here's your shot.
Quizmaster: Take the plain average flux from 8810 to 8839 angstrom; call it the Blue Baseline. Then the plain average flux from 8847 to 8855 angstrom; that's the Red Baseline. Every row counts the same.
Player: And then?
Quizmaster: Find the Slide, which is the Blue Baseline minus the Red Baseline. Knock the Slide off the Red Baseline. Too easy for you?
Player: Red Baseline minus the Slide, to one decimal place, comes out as 20.2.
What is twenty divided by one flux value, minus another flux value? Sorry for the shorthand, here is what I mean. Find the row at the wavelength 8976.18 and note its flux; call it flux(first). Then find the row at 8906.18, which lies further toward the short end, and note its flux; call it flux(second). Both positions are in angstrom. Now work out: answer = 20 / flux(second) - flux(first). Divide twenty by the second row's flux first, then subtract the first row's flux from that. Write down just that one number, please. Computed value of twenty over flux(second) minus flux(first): -18.8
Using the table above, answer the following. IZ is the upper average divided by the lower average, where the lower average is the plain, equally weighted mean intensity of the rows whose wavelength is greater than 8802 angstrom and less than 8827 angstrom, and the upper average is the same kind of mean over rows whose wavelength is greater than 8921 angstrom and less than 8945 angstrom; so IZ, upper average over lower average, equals 1.01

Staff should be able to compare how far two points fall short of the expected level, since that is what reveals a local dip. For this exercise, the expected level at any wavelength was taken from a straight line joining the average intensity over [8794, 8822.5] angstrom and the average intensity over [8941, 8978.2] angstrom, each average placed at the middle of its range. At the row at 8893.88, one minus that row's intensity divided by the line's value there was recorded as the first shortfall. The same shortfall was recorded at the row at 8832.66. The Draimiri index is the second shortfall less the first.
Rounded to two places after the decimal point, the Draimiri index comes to -0.12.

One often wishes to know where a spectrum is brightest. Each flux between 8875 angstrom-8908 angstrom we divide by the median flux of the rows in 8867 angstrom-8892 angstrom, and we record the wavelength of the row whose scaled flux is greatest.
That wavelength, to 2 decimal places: 8881.60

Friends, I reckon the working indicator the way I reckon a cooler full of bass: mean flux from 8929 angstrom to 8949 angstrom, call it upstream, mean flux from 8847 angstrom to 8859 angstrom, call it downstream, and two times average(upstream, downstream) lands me 41.7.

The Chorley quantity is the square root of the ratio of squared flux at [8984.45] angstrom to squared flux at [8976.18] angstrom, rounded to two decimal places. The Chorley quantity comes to 1.01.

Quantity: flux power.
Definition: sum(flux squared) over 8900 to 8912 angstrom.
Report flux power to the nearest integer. 1272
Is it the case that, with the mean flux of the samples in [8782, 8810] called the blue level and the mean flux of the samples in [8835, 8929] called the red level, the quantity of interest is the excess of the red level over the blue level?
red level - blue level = 0.0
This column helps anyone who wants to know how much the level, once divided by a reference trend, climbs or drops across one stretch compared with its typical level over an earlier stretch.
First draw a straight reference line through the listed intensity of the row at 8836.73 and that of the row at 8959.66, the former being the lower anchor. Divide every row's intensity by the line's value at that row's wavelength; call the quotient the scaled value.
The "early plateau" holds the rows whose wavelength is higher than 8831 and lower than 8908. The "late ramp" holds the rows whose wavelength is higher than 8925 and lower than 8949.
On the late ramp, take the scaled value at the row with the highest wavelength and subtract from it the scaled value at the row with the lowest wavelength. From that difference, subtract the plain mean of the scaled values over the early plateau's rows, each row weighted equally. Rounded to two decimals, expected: -1.06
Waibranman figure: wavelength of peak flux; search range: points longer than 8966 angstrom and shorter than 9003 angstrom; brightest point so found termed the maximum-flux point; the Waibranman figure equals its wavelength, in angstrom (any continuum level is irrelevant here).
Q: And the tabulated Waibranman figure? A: 8992.73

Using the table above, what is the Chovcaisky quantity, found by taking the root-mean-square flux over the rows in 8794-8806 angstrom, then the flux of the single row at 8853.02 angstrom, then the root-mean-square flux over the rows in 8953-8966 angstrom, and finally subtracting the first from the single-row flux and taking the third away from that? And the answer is -20.5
